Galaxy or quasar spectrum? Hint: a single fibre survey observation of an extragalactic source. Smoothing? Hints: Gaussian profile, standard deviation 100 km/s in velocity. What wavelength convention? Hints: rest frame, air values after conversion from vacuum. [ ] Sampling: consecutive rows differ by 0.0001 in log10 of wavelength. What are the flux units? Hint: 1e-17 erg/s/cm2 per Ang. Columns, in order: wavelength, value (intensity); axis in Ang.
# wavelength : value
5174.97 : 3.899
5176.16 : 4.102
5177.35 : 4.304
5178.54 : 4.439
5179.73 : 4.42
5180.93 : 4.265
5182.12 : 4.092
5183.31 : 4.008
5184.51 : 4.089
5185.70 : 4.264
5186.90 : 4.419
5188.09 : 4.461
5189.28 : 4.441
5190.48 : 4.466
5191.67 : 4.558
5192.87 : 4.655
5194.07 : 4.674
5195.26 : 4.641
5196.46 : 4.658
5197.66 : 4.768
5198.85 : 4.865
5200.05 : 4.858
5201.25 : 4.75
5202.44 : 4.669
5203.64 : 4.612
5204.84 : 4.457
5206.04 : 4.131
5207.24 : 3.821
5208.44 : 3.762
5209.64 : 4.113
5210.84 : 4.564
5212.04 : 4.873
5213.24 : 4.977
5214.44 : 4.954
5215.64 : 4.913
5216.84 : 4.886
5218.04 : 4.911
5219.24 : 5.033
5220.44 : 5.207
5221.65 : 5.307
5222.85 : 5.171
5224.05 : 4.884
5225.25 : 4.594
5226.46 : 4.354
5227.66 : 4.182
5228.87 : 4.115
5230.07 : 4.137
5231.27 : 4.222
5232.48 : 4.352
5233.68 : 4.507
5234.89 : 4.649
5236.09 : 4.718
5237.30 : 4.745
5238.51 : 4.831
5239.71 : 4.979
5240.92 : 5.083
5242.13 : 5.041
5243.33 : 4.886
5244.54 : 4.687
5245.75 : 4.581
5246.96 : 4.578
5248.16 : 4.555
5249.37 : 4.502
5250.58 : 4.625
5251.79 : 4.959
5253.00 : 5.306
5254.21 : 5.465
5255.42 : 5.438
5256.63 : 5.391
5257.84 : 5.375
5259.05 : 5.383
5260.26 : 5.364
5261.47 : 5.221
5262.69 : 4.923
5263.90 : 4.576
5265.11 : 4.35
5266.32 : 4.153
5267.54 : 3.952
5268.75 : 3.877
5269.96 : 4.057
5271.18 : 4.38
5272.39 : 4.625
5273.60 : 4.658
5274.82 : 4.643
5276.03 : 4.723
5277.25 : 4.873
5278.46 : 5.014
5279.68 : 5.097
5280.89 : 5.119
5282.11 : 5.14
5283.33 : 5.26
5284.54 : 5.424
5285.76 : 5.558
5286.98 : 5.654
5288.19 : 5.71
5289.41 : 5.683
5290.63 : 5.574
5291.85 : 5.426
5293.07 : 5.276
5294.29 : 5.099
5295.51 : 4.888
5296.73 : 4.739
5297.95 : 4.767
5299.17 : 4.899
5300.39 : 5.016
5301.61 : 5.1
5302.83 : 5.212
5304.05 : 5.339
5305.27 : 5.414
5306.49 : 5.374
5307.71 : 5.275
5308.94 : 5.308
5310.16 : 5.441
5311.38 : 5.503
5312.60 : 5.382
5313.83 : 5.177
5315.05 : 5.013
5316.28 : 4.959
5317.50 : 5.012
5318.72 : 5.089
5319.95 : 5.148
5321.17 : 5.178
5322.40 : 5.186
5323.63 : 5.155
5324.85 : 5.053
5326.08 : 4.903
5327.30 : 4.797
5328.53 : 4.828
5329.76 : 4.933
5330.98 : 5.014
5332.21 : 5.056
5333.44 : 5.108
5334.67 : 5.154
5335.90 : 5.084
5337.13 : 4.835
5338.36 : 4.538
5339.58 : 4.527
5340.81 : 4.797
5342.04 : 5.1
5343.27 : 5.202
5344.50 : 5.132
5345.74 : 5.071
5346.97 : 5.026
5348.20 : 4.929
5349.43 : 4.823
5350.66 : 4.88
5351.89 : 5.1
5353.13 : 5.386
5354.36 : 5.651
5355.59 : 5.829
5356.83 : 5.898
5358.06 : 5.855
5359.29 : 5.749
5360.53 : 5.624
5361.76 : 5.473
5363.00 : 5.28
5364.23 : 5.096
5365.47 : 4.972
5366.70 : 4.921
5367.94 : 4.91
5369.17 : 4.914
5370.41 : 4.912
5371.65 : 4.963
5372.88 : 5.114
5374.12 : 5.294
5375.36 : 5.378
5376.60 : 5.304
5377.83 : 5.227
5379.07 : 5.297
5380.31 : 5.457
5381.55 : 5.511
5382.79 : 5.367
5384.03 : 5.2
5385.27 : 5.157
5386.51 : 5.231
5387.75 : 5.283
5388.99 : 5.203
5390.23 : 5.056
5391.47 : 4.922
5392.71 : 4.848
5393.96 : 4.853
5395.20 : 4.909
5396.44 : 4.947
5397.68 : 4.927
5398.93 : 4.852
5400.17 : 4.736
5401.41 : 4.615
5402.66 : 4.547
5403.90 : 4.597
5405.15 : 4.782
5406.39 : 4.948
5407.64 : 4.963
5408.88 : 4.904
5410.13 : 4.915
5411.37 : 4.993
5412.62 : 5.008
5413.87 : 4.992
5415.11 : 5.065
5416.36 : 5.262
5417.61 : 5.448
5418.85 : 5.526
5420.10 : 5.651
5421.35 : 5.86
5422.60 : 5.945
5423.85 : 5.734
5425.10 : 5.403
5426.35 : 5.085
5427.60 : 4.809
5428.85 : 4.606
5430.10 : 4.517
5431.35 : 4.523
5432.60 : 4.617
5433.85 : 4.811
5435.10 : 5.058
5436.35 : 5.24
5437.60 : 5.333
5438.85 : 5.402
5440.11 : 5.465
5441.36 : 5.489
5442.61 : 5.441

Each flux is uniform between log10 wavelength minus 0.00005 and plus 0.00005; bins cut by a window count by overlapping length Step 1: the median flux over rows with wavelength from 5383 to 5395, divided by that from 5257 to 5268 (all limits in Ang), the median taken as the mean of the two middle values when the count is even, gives 1.05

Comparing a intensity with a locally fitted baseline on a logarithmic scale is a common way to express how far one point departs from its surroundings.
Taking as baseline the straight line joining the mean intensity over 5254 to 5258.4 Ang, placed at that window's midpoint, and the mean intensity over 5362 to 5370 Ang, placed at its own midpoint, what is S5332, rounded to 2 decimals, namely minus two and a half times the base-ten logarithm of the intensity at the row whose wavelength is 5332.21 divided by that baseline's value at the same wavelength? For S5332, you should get 0.02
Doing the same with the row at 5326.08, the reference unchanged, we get 0.06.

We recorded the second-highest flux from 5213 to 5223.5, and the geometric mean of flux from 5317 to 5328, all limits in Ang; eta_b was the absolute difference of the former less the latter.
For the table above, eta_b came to 0.15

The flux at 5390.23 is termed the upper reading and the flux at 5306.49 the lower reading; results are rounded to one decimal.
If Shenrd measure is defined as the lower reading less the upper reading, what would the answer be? 0.3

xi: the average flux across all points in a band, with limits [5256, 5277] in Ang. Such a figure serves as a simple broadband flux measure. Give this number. 4.7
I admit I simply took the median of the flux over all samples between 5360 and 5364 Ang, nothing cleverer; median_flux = 5.5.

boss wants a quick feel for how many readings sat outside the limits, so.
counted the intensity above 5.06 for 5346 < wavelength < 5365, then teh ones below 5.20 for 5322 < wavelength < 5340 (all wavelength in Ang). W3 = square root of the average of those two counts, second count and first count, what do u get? 3.61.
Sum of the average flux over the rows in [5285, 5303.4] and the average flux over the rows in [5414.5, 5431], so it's 10.5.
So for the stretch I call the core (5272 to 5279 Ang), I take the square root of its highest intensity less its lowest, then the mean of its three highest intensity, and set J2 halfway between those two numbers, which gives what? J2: 2.75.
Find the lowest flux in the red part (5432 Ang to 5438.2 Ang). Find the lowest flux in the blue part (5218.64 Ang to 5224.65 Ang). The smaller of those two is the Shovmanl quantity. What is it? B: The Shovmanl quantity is 4.6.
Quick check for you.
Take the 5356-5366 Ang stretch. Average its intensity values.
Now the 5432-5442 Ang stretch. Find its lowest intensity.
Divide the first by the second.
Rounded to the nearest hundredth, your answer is 1.19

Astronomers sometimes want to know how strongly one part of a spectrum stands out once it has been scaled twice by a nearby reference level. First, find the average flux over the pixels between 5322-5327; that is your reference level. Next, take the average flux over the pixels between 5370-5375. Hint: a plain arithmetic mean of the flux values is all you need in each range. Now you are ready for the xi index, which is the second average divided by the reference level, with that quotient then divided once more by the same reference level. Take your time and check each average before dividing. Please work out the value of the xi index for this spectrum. 0.20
